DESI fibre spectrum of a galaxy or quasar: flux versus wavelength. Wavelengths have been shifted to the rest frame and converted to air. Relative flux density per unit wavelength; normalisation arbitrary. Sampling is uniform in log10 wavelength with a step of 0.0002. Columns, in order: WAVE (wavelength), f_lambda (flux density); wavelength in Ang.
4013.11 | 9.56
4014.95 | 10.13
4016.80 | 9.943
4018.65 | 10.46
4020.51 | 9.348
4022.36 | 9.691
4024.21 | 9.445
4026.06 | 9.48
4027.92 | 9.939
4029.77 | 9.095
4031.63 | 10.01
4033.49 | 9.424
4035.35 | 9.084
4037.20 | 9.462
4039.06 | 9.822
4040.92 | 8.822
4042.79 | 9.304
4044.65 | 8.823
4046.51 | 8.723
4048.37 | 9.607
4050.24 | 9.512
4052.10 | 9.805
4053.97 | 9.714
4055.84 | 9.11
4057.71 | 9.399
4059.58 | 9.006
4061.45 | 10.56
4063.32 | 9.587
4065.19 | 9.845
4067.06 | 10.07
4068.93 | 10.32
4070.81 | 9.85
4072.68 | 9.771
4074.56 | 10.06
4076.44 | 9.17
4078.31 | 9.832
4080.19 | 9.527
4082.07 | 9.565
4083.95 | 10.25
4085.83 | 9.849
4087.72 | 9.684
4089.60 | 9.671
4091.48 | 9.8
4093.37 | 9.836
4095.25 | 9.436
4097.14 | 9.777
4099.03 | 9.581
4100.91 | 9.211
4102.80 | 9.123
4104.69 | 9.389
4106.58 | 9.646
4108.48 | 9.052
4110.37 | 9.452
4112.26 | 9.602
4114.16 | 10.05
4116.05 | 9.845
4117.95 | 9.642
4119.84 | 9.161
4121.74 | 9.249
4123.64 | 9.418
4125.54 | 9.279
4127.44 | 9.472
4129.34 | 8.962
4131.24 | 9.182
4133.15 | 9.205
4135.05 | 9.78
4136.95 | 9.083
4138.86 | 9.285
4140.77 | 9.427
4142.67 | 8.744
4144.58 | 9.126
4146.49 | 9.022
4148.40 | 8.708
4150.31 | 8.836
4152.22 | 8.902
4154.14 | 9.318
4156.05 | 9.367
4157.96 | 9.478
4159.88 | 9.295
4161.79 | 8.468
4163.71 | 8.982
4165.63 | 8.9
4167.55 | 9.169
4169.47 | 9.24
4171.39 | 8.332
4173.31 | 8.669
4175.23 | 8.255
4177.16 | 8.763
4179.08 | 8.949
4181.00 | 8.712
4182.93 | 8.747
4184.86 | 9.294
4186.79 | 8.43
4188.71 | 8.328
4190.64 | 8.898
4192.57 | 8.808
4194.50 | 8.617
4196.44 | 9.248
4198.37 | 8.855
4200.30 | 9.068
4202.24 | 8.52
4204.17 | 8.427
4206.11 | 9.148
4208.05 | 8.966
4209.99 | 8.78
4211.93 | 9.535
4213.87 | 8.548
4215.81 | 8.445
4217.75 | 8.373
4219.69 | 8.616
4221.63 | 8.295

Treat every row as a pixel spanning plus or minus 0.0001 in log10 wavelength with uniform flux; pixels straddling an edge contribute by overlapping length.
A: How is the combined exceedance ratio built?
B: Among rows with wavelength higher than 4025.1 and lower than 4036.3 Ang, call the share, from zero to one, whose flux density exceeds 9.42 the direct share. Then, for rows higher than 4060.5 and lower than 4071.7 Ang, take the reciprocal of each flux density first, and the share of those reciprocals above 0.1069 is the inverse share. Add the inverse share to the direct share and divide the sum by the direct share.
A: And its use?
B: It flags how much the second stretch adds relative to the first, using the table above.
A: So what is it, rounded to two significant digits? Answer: 1.0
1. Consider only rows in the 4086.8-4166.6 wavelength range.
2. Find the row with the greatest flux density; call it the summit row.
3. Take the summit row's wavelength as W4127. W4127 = 4114.16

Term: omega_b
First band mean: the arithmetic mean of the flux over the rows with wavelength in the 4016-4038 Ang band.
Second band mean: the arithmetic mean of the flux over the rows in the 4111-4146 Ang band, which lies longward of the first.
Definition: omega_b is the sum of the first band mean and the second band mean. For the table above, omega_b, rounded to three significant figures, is 19.0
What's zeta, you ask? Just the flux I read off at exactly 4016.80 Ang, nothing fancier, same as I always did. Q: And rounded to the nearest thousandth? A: 9.943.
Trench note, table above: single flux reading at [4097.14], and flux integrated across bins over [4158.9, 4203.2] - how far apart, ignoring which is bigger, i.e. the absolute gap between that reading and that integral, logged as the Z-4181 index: 380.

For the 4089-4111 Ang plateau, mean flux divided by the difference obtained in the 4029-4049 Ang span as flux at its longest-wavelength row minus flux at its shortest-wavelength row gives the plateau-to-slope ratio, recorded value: 19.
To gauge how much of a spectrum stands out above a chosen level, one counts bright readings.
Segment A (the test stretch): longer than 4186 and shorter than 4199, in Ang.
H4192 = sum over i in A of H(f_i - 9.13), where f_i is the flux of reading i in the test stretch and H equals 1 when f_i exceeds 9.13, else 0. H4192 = 1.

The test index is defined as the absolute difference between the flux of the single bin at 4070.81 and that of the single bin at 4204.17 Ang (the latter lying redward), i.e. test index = 1.4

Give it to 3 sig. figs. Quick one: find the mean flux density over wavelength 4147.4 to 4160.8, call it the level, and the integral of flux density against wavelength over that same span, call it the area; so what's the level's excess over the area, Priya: -113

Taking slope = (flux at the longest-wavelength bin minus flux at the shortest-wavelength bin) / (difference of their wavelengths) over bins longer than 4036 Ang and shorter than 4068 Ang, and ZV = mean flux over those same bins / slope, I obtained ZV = 466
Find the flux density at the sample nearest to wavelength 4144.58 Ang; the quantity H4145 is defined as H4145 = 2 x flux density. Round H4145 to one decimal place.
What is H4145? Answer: 18.3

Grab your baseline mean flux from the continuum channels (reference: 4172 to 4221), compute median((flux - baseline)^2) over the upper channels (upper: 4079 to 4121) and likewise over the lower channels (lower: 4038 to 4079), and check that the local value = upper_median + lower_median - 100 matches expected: -98.4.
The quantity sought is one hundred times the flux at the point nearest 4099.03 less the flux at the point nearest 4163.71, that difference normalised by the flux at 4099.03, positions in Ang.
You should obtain 6.3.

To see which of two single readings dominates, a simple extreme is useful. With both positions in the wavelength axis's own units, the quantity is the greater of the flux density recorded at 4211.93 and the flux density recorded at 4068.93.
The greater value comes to 10.3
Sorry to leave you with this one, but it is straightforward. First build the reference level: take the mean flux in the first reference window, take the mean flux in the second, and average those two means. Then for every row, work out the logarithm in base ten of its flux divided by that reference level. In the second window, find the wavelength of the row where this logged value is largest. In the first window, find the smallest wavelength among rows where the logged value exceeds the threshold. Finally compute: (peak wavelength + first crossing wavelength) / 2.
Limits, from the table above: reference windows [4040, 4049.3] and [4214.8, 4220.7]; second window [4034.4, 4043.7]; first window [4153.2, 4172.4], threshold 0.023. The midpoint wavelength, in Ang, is 4096.6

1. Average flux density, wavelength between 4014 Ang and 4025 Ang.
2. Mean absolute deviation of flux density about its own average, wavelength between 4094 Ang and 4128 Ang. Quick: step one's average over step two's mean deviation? 46.9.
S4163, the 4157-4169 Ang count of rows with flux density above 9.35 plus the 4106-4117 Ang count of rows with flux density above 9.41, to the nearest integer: 6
